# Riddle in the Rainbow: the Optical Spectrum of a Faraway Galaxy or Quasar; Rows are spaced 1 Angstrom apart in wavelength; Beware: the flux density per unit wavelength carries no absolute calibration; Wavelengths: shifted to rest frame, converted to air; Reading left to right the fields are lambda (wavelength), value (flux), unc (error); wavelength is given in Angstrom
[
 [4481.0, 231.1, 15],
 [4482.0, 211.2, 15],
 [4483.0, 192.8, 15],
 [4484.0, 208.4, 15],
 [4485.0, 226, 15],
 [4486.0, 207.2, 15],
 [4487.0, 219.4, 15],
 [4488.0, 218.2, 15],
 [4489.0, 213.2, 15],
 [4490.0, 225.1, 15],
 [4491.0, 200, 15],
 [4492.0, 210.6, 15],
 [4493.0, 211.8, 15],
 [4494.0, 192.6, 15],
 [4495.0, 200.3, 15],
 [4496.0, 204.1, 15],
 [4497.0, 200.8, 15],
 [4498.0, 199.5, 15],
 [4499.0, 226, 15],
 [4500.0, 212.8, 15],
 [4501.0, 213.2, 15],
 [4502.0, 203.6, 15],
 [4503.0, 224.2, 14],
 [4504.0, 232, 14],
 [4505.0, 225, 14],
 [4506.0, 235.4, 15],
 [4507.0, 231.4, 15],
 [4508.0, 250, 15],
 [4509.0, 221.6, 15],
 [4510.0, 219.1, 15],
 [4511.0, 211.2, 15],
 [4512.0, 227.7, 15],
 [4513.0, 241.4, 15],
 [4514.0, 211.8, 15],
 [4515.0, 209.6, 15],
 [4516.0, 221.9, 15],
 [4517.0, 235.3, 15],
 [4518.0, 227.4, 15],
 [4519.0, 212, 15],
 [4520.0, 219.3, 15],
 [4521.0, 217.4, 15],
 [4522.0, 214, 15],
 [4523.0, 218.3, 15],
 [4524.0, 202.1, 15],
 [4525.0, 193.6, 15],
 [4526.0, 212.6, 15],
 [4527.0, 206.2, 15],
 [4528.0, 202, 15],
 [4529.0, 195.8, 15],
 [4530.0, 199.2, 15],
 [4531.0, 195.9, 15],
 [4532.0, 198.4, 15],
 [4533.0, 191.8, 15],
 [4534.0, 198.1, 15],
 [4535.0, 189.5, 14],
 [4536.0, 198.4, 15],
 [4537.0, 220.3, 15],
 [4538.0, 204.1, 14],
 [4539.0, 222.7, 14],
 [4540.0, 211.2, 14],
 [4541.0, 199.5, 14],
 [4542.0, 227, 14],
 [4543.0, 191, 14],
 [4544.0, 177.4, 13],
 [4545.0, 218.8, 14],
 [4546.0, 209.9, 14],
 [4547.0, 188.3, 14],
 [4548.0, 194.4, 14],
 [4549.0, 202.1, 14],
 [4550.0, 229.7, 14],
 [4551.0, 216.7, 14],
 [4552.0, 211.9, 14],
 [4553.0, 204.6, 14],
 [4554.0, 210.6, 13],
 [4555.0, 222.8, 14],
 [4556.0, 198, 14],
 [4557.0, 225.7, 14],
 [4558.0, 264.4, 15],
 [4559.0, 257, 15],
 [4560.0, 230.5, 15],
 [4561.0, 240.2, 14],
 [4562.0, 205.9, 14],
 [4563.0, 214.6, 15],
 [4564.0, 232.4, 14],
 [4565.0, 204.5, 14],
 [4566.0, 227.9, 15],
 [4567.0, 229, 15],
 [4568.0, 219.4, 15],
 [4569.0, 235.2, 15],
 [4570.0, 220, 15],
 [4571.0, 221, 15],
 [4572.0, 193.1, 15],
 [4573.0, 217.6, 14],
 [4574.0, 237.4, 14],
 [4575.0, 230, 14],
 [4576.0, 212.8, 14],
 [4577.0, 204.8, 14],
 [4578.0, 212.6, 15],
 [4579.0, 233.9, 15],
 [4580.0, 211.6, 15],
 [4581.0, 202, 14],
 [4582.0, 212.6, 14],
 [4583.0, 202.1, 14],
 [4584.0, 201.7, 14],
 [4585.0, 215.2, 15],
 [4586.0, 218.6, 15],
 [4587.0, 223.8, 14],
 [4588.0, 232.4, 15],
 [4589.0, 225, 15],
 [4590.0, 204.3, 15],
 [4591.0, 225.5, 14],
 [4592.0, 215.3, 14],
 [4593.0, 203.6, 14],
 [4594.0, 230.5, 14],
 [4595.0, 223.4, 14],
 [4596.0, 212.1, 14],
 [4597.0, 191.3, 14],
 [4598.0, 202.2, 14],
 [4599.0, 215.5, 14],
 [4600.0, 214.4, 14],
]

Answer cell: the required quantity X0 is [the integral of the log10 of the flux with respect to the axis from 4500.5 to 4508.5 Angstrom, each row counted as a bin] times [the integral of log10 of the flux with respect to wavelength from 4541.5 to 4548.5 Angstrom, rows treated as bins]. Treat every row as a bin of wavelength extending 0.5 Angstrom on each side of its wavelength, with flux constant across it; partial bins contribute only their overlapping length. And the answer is 304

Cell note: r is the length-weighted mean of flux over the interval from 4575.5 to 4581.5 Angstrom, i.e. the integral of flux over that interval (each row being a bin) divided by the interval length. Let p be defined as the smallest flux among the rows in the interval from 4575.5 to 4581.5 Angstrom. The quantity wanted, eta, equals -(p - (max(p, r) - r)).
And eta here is -202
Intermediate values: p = 202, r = 213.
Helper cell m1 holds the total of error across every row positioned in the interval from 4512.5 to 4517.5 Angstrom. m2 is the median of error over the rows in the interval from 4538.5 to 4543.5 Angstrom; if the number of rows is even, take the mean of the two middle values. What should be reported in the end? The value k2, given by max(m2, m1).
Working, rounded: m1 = 75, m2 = 14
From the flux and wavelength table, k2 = 75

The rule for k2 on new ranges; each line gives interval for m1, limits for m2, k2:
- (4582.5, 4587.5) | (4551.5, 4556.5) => 72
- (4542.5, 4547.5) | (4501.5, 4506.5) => 69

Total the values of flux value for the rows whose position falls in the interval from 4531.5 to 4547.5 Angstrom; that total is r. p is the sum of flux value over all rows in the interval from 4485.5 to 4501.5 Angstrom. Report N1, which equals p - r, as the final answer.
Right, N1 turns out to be 108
